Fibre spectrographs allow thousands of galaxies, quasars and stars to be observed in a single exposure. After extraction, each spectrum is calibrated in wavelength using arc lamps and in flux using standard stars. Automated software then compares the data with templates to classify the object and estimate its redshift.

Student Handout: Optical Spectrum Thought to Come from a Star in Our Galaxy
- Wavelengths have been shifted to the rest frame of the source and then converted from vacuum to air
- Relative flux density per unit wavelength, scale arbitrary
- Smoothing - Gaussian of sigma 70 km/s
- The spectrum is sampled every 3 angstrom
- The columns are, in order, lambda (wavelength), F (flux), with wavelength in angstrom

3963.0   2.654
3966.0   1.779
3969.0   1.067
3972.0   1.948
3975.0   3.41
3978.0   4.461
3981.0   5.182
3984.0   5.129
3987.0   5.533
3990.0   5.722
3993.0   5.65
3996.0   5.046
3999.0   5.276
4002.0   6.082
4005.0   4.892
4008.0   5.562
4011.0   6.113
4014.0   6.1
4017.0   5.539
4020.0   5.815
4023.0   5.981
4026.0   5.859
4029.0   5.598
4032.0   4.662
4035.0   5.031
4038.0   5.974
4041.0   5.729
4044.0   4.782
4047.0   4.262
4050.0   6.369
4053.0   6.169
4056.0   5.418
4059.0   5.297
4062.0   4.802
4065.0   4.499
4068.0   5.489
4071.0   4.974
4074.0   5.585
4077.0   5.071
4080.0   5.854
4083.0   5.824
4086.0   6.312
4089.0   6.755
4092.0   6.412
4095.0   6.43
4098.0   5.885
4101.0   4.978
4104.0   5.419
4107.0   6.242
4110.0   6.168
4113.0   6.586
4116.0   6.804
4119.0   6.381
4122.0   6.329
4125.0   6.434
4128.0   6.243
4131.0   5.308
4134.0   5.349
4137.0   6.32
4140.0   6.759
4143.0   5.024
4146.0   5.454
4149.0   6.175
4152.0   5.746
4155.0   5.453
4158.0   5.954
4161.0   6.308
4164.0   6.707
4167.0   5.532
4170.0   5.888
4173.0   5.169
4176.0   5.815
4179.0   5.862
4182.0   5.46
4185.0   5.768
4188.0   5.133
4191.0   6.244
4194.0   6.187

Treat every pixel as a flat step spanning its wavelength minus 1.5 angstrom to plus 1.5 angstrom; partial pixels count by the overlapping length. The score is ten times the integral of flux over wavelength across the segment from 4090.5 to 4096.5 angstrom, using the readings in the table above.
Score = 385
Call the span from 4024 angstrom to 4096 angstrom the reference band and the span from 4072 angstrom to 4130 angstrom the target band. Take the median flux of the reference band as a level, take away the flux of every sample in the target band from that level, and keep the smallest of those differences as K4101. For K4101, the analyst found -1.21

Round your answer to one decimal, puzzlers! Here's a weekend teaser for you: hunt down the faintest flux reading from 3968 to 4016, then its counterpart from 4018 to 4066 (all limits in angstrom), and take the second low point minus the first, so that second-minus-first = 3.2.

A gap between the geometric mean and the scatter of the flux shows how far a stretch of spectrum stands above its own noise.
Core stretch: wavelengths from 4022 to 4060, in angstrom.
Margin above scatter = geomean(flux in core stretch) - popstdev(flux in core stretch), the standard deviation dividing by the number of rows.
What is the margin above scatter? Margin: 4.82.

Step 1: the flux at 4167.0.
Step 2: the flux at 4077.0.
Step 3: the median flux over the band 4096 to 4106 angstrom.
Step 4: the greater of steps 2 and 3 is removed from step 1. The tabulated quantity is 0.11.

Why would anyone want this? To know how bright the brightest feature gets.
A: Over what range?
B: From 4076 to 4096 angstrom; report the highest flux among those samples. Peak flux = 6.755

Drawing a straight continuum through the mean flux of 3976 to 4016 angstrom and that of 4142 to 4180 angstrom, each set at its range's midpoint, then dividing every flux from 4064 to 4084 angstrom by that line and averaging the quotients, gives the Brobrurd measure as 0.95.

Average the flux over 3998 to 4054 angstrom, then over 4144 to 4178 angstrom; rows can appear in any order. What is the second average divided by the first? 1.05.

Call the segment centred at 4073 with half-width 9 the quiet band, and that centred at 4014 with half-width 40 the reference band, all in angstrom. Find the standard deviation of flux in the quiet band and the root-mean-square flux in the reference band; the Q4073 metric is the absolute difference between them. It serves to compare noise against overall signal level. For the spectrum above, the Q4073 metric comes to 5.0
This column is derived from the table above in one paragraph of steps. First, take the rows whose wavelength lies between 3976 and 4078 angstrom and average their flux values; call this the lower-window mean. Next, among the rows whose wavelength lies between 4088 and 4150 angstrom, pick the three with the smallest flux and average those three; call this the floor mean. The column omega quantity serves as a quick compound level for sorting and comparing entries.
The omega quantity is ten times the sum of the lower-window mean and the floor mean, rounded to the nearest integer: 105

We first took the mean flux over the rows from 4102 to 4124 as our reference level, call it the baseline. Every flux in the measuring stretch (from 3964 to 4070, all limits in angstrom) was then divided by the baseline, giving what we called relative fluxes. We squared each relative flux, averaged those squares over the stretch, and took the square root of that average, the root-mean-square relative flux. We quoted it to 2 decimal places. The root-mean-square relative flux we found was 0.83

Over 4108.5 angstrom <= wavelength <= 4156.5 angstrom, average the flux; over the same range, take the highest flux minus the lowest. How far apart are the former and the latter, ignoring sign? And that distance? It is 4.3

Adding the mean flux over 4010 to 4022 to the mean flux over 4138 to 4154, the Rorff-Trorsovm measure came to 11.72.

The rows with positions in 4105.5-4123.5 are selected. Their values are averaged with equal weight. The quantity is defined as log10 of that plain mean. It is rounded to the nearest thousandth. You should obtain 0.807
